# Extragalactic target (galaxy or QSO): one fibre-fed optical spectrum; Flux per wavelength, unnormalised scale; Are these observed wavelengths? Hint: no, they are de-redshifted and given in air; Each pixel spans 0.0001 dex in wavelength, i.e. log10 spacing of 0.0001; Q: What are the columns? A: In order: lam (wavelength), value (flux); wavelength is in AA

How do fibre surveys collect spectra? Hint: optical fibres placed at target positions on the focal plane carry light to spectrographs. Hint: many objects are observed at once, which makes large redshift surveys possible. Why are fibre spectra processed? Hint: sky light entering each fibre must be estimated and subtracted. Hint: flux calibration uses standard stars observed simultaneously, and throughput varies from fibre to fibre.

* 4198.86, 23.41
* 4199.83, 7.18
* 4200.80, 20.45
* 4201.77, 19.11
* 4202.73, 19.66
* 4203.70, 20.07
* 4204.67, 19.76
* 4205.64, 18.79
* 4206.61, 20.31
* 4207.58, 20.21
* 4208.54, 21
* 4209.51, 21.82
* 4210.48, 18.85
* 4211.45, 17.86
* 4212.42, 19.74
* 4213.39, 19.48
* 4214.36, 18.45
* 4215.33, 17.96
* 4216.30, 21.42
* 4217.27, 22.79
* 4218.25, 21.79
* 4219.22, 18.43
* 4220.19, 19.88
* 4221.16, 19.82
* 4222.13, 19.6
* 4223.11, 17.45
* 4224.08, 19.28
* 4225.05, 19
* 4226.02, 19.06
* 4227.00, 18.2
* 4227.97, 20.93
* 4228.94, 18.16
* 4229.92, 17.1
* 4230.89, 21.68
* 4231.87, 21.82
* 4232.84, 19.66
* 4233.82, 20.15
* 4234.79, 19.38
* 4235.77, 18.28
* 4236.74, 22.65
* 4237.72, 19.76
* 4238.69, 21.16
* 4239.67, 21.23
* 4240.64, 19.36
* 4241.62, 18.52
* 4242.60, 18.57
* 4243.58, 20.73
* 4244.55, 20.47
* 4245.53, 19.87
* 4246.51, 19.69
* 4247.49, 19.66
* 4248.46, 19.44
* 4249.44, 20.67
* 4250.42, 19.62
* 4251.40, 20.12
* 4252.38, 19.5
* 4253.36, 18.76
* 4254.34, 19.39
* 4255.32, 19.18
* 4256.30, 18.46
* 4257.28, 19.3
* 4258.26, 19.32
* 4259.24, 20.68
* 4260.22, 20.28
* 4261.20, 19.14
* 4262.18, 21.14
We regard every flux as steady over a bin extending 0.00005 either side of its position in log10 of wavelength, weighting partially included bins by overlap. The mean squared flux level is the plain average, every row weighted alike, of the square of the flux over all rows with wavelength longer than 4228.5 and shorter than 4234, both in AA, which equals 393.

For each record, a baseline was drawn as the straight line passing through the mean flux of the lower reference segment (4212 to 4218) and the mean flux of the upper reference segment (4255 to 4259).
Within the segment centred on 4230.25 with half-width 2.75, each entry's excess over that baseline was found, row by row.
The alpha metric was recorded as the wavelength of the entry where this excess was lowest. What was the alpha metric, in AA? 4229.92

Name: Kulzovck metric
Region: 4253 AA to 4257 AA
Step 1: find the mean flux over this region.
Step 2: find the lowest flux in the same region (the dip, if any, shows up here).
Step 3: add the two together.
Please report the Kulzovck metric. 37.4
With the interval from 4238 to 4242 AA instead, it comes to 38.6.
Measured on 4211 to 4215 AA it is 36.7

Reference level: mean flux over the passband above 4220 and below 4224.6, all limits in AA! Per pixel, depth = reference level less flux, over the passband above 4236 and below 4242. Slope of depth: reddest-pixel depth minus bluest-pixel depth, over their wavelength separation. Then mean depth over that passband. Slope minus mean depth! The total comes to 2.1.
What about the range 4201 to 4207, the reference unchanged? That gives 0.2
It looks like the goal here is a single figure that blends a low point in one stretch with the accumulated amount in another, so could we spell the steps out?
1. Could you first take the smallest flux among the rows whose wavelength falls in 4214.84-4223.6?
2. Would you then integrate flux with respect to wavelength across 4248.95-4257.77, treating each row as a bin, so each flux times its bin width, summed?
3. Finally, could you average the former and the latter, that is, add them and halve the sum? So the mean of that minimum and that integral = 94.4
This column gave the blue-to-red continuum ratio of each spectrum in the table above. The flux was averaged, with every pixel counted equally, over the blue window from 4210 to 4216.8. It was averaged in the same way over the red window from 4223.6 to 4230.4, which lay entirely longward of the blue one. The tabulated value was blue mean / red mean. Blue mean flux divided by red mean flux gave 1.02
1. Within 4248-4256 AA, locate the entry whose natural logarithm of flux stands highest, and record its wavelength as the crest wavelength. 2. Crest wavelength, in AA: 4249.44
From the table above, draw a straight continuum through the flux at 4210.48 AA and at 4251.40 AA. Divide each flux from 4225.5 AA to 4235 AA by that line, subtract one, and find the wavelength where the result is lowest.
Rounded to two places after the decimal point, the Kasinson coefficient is 4229.92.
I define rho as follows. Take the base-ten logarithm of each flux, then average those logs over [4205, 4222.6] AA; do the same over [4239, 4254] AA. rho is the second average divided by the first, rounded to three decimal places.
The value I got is 0.998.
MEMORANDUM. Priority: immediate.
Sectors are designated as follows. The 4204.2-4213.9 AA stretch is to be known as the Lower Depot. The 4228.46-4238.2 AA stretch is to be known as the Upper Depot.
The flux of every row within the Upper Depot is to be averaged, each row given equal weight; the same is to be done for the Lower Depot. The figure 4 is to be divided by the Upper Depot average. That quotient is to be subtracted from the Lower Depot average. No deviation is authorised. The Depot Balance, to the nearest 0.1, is 19.6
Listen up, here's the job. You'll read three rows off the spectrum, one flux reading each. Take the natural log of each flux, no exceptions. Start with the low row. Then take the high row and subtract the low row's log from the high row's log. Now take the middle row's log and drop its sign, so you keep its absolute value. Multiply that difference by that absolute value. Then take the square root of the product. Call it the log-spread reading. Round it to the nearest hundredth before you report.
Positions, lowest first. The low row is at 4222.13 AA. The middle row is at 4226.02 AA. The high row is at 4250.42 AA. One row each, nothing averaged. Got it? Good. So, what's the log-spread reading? 0.05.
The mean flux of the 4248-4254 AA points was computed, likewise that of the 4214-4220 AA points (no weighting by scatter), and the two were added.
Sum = 39.8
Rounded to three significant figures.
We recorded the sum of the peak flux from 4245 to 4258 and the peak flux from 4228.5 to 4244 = 43.3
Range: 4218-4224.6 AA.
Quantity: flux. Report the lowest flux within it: 17.45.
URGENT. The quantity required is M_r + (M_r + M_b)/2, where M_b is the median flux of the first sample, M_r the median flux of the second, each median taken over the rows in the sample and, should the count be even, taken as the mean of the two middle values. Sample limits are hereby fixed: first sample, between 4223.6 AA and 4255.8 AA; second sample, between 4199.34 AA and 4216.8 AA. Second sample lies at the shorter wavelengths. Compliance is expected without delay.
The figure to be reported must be 39.36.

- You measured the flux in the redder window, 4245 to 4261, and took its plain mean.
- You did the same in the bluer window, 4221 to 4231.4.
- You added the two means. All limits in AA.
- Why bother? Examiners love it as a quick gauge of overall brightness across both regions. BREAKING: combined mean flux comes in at 38.7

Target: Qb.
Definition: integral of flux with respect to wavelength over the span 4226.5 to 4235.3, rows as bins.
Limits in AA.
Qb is 173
